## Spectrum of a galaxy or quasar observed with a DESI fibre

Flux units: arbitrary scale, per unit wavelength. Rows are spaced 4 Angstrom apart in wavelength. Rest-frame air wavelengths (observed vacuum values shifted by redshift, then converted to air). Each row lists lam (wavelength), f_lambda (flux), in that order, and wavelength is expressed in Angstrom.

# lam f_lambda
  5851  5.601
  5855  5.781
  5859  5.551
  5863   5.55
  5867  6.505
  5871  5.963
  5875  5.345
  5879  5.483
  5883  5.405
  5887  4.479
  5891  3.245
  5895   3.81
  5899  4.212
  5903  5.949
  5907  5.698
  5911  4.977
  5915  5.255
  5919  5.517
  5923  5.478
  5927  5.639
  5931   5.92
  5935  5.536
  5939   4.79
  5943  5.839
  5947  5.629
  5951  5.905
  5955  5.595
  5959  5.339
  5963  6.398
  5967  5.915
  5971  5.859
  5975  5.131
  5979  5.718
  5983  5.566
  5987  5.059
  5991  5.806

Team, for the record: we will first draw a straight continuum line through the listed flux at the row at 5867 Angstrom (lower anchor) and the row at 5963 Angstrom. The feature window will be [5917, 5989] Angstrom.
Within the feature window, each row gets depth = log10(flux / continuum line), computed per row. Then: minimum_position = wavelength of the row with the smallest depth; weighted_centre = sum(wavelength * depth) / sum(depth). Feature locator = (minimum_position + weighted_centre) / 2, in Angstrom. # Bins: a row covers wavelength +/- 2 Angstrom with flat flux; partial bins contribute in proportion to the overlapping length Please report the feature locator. 5945.9 Angstrom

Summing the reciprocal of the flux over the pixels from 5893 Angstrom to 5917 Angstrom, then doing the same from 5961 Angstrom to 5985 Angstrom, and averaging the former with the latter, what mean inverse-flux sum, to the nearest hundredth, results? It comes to 1.14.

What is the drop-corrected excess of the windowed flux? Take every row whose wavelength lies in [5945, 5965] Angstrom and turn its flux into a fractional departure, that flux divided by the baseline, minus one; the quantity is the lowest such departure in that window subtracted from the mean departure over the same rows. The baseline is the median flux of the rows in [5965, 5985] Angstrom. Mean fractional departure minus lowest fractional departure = 0.076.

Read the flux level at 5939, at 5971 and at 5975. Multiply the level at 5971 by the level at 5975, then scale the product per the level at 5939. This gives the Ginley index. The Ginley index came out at 6.3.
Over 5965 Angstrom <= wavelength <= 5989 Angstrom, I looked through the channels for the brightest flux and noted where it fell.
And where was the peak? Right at 5967 Angstrom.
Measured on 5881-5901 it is 5883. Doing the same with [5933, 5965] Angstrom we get 5963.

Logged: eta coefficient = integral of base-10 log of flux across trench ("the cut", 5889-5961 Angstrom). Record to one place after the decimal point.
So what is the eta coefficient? 51.4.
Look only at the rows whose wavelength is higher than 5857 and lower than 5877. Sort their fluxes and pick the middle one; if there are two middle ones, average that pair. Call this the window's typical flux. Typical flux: 5.55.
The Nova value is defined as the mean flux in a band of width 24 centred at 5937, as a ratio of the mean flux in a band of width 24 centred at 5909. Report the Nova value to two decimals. 1.06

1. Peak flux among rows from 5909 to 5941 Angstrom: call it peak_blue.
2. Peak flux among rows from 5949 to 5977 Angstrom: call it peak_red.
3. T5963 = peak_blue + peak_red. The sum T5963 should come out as 12.3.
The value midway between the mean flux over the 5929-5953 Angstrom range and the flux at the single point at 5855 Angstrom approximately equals 5.69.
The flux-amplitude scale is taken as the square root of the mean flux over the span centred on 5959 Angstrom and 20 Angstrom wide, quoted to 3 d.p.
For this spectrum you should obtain 2.415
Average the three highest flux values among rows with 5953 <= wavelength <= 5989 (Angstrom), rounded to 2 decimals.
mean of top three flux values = 6.06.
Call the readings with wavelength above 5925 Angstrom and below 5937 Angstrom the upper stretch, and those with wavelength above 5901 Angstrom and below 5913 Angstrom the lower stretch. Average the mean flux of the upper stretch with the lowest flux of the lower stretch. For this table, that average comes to 5.3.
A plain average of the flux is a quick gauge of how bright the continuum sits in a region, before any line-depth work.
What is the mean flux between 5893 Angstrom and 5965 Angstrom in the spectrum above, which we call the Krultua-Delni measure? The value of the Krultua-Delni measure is 5.42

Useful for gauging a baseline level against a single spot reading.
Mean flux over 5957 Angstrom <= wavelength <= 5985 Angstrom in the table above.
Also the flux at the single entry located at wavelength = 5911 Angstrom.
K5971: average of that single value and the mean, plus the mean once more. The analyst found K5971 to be 11.0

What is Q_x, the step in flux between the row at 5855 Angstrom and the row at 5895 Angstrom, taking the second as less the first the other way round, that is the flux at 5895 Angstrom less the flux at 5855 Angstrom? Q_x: -2.0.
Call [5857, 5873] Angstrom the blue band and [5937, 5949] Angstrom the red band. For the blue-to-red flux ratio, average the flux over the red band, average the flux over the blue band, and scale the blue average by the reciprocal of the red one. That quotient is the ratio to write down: 1.09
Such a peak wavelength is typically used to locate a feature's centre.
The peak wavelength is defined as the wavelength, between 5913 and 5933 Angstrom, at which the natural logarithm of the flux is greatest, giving 5931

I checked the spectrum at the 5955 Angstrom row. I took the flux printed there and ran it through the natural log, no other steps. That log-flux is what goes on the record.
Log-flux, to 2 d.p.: 1.72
